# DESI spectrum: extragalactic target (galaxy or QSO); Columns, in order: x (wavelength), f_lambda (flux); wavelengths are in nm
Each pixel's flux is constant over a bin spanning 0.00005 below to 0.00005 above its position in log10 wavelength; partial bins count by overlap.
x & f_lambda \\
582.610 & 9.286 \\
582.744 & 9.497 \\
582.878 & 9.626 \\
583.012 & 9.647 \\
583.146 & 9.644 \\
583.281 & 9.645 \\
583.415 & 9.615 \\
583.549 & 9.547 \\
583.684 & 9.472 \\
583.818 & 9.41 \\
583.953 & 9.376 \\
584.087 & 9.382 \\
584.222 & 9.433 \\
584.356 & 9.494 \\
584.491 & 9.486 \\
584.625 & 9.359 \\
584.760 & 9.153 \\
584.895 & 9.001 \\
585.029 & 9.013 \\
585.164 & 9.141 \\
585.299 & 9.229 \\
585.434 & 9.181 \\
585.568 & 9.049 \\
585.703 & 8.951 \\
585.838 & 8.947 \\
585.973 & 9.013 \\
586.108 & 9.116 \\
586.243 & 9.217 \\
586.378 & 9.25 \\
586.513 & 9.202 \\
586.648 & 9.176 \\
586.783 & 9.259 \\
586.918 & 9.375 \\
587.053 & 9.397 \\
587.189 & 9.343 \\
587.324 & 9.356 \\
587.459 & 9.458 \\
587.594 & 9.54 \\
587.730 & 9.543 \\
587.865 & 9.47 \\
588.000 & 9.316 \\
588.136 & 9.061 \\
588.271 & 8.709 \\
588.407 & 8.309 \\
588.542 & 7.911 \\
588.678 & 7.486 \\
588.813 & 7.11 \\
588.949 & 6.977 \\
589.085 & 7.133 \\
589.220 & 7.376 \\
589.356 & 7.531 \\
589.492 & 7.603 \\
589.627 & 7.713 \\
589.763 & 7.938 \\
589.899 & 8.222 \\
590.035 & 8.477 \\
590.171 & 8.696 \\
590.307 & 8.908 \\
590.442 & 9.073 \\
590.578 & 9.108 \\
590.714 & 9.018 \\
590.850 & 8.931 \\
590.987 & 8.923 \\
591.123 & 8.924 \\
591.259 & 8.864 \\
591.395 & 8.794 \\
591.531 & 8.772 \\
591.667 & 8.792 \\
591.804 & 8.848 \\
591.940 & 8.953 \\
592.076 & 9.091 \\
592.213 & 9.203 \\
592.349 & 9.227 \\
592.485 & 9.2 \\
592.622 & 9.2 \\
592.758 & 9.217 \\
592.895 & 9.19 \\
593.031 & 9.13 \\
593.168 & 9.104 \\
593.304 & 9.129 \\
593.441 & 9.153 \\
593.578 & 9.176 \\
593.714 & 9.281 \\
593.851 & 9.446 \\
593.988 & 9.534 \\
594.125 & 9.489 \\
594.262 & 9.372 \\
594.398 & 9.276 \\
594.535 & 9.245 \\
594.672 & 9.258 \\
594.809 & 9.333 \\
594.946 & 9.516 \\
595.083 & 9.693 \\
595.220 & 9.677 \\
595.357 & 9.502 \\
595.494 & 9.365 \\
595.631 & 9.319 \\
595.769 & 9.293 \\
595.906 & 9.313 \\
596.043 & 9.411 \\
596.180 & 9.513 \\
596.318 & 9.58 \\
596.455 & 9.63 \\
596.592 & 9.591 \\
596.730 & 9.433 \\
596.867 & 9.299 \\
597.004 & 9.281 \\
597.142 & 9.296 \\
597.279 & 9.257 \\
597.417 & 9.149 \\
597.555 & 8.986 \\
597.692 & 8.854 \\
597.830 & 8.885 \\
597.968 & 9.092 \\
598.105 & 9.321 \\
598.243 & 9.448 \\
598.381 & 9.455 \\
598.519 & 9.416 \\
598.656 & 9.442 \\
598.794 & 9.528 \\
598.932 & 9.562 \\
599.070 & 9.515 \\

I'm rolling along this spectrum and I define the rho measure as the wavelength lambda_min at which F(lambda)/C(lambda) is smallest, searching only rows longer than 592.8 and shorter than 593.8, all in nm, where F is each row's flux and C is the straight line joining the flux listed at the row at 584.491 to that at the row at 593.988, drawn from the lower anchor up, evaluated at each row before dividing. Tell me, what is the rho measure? 593.168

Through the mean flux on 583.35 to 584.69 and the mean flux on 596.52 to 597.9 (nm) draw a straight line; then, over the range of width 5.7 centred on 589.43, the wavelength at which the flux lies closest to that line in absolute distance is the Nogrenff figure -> 587.053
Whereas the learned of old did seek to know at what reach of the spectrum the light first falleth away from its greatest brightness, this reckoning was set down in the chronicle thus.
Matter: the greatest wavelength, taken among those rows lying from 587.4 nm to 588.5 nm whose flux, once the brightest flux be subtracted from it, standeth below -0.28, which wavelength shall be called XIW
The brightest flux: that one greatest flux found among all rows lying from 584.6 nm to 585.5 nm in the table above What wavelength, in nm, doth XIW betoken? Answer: 588.407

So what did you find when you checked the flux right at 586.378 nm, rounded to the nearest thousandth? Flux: 9.250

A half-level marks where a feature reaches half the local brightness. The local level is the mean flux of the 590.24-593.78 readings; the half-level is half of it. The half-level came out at 4.52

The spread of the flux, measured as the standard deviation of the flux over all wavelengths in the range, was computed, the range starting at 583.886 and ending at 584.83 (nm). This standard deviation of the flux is 0.11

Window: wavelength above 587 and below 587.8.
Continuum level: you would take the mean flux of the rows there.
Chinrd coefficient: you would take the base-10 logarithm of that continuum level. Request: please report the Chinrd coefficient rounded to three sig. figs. 0.975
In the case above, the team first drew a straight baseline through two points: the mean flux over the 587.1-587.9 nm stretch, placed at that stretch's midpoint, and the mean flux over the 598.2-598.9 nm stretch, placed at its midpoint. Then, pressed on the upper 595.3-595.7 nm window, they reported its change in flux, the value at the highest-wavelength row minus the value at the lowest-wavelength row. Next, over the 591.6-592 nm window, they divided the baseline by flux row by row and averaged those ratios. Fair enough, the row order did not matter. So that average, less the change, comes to 1.25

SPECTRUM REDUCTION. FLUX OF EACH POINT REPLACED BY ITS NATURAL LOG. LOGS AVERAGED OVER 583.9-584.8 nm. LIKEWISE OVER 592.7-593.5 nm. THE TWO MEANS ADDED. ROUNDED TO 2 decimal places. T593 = 4.45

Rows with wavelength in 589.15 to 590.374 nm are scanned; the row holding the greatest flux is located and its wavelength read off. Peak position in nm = 590.307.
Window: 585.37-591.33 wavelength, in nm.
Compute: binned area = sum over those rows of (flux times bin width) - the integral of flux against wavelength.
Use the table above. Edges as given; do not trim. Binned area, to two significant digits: 52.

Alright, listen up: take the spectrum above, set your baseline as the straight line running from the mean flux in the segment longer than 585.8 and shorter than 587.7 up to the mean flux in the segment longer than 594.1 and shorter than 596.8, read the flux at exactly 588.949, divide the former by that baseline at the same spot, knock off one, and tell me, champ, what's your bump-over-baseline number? -0.25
